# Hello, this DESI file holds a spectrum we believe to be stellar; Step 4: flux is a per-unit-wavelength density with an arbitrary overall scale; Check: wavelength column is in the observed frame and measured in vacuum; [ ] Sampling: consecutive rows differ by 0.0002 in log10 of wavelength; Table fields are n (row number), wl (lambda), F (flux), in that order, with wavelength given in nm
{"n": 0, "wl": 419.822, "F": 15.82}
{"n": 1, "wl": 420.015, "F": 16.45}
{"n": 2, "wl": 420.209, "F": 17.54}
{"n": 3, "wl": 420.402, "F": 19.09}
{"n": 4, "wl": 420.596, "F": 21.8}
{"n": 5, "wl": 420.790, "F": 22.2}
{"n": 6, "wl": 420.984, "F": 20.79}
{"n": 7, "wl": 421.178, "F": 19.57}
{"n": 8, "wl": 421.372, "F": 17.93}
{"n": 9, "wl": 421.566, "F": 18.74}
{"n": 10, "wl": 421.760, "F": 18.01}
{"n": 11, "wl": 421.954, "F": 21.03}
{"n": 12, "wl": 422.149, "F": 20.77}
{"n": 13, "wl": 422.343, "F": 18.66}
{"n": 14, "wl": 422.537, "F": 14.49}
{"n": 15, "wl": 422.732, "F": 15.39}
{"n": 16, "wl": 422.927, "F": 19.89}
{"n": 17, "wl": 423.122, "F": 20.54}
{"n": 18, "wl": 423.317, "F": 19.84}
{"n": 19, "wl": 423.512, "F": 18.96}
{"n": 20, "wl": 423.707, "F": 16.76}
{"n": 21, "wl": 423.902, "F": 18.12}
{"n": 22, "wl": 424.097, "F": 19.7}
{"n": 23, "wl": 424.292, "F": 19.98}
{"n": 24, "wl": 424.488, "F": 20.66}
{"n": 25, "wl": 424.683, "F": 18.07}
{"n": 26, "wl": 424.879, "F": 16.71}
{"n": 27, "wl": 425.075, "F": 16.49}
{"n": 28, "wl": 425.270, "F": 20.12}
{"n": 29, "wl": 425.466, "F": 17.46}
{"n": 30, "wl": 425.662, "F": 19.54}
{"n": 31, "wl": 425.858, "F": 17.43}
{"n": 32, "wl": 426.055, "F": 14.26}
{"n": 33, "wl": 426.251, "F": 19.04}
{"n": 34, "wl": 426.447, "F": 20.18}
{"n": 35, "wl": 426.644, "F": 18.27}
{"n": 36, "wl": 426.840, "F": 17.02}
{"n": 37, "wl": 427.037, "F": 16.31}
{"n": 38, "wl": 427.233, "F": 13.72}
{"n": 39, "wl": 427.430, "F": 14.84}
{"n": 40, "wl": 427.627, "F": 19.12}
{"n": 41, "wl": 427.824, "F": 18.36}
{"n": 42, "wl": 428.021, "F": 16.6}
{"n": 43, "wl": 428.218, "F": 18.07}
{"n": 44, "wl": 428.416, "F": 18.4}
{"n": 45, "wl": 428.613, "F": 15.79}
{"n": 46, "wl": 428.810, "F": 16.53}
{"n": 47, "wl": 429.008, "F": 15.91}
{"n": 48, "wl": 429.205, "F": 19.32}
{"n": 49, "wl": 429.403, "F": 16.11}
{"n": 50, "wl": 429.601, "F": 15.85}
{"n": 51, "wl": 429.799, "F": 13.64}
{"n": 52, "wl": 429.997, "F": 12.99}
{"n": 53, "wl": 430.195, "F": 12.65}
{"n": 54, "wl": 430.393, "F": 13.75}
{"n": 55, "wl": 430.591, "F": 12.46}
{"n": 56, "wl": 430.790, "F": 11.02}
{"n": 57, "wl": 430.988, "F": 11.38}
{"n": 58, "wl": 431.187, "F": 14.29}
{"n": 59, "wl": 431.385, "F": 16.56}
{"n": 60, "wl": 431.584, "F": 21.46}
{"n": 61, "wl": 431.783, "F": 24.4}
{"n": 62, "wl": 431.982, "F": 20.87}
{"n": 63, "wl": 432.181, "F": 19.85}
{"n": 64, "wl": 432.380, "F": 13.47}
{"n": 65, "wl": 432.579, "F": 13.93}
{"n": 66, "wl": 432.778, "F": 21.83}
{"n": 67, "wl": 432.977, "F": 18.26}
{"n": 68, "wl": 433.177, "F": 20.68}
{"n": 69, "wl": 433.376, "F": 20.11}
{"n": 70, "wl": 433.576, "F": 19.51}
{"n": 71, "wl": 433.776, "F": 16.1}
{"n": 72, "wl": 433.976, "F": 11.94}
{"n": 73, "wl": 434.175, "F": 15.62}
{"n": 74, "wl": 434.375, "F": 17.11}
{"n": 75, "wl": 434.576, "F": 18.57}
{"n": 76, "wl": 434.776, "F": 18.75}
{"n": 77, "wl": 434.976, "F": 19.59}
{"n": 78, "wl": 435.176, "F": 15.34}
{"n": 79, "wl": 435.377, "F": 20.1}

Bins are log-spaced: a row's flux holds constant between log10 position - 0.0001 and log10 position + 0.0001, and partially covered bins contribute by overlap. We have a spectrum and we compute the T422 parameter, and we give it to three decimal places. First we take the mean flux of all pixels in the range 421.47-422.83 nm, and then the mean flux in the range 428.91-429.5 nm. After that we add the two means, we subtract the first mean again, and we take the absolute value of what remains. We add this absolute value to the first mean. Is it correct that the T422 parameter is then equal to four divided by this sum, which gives 0.113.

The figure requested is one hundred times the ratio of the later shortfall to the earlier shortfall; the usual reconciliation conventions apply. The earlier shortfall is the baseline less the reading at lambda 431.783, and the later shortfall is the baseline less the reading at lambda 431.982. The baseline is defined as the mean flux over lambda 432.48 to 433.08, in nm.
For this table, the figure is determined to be 45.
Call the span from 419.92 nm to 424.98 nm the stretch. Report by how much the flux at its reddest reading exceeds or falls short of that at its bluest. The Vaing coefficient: 0.3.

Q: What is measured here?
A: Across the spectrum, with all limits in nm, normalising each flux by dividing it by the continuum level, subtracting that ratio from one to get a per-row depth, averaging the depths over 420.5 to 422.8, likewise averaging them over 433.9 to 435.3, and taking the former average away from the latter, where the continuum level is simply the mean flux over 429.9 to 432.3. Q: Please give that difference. 0.15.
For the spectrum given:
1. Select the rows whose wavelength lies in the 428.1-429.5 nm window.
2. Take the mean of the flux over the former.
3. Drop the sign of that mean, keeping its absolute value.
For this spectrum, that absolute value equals 17.2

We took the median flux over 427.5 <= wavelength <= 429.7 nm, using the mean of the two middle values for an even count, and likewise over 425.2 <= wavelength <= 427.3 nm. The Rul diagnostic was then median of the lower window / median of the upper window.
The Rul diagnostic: 1.05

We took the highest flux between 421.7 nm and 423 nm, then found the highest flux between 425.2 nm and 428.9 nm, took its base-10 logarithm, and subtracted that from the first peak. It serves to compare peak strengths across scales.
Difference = 19.7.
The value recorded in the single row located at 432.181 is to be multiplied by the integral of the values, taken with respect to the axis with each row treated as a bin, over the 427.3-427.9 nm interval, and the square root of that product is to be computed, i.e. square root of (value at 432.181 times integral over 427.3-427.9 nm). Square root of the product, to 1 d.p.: 14.3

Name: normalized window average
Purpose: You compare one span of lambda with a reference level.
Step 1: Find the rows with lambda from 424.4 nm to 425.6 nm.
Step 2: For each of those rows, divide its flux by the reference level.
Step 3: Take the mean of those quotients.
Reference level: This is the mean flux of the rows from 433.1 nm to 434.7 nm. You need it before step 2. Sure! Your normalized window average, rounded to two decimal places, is 1.05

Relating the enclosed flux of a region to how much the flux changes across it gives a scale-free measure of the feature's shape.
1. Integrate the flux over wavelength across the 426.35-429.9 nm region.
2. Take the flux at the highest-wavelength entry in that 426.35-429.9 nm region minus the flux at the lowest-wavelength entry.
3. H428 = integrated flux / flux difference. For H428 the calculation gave -9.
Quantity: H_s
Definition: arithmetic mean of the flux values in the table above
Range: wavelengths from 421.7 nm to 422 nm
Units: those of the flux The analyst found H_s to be 19.5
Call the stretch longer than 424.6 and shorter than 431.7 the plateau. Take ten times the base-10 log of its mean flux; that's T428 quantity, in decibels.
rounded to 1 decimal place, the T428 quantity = 12.1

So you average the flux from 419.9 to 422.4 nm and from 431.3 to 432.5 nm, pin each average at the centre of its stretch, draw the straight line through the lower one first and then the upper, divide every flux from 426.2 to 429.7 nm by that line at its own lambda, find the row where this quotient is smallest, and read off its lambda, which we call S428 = 427.233 nm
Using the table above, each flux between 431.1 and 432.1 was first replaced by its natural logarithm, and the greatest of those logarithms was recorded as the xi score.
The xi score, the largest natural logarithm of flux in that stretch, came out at 3.19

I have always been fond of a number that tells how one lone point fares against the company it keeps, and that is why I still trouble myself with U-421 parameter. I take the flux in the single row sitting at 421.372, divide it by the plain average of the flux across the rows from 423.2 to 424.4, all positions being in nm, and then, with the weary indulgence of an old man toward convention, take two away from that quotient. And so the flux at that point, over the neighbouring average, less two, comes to -1.05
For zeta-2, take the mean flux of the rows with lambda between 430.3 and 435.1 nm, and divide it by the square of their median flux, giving 0.055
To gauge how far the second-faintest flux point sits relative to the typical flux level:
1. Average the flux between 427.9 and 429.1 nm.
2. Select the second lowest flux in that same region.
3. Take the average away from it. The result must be -1.0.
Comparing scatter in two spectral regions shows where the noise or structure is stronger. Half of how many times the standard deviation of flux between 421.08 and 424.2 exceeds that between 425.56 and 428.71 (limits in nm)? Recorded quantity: 0.48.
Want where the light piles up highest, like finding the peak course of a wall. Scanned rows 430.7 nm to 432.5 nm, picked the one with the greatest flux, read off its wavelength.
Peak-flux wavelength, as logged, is 431.783 nm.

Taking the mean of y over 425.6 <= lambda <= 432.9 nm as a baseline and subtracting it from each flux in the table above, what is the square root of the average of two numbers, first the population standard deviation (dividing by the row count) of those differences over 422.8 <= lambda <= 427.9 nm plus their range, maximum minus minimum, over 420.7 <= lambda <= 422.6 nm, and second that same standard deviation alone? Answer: 2.40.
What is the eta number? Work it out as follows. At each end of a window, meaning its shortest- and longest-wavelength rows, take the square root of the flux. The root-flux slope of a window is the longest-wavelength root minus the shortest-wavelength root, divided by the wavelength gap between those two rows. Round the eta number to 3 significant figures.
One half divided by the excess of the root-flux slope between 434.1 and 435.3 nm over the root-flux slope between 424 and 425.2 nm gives 1.43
